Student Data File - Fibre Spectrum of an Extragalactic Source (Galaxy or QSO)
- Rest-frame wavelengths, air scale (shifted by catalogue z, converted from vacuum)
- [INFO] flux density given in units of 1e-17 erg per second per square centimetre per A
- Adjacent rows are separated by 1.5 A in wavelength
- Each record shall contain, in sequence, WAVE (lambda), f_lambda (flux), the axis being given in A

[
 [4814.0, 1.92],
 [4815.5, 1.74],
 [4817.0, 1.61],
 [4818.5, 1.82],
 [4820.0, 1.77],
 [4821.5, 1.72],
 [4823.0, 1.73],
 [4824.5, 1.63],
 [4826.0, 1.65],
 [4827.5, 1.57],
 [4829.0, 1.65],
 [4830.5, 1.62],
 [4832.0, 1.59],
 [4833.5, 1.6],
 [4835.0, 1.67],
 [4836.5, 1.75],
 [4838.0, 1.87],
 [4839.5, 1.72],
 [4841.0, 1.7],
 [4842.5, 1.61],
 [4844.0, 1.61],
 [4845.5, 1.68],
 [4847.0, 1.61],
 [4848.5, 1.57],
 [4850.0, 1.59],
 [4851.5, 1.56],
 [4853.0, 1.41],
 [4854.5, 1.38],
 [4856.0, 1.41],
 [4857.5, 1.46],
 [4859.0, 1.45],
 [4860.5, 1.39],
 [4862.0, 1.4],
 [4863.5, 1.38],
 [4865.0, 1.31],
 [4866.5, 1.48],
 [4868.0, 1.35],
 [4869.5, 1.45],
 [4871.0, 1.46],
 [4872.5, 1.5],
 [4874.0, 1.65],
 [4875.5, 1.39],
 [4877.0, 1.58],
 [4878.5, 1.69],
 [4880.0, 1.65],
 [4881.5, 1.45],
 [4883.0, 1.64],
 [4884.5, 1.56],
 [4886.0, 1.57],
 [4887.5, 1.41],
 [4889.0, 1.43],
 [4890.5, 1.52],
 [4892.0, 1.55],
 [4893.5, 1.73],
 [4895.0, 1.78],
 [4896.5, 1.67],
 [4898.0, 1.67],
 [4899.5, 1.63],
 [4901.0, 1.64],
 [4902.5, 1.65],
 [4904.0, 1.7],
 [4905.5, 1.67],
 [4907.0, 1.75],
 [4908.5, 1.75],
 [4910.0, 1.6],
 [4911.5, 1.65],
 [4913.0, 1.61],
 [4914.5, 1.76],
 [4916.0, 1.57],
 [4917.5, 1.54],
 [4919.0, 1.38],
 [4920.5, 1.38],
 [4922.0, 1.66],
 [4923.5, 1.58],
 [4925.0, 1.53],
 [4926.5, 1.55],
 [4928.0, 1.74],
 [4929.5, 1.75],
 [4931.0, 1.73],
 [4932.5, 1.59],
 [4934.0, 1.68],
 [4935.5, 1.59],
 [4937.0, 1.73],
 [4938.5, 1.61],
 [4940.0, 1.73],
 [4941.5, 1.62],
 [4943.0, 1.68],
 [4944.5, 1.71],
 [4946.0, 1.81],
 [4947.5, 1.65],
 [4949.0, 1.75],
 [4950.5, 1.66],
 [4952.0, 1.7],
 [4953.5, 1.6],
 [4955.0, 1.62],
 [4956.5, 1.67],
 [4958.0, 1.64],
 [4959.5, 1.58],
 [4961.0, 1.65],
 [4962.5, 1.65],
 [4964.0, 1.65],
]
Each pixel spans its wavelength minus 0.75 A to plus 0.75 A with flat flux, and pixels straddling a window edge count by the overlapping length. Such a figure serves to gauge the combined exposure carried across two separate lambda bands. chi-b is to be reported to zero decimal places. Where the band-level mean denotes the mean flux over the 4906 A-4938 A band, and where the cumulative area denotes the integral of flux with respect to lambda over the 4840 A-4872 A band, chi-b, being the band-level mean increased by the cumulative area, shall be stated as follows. 49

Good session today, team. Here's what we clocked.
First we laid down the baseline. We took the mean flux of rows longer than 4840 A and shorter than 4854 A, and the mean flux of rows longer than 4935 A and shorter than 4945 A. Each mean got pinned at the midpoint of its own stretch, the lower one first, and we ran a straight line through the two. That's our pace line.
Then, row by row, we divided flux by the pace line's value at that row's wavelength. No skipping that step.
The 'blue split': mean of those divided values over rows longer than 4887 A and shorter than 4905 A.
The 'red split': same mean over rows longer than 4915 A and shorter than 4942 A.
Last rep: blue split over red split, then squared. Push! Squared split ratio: 1.04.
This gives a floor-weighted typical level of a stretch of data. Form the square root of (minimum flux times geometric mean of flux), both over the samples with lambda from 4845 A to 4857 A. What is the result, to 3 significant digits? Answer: 1.45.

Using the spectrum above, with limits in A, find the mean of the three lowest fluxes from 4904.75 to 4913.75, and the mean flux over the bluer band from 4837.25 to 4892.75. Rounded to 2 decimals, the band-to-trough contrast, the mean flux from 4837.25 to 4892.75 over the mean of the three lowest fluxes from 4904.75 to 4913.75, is 0.94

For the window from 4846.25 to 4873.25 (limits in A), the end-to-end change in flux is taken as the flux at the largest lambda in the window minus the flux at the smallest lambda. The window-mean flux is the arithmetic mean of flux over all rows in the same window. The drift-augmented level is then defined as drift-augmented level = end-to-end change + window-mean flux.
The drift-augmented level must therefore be 1.34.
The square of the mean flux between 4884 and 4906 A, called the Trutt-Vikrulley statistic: 2.60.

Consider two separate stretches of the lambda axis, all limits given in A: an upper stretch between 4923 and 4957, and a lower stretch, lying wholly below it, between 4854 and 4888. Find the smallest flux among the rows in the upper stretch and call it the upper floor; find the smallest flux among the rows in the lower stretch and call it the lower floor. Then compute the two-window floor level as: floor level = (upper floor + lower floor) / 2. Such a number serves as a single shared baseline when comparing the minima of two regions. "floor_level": 1.42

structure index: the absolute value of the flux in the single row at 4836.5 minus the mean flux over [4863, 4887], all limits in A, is 0.24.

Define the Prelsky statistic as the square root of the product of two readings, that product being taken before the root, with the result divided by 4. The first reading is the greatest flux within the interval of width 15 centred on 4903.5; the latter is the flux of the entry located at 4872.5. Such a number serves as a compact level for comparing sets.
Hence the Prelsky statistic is 0.405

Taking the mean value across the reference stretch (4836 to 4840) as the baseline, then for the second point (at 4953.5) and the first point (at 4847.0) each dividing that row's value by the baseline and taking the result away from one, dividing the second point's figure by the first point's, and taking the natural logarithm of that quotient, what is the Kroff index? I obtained 0.1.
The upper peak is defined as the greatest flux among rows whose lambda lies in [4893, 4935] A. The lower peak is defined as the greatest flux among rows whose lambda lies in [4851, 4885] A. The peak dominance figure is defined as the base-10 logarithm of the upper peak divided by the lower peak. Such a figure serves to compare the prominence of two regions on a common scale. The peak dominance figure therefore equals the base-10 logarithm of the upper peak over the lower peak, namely 0.023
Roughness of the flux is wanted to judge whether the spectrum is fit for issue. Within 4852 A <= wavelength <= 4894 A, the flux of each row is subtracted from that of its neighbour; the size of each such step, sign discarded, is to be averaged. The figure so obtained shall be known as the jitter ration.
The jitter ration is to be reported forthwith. 0.090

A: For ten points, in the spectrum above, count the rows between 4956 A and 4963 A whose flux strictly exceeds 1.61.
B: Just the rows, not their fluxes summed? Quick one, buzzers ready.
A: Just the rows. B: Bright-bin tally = 4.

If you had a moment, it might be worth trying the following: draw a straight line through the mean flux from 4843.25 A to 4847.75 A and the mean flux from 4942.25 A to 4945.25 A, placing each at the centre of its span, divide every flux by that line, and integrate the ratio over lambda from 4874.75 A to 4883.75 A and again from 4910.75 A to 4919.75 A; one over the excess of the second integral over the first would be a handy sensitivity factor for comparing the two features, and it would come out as -63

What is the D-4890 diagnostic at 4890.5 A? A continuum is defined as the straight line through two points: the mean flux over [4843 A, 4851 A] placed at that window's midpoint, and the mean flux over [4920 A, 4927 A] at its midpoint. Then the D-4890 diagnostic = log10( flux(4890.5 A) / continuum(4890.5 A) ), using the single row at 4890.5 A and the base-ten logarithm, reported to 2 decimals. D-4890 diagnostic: -0.01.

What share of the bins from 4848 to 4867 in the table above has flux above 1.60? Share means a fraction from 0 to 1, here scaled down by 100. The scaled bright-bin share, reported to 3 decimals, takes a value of 0.000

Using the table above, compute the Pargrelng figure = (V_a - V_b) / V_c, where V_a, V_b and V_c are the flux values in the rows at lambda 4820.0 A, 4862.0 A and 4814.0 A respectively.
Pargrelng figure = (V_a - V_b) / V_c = 0.19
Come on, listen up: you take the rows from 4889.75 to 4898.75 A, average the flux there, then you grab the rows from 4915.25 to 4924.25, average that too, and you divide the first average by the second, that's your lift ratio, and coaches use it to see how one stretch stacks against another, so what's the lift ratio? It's 1.09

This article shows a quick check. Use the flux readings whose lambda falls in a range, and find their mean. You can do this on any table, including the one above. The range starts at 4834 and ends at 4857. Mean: 1.61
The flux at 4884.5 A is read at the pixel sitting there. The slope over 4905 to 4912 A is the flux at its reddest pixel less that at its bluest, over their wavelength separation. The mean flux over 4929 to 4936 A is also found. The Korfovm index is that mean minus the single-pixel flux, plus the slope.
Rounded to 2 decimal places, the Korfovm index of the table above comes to 0.10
